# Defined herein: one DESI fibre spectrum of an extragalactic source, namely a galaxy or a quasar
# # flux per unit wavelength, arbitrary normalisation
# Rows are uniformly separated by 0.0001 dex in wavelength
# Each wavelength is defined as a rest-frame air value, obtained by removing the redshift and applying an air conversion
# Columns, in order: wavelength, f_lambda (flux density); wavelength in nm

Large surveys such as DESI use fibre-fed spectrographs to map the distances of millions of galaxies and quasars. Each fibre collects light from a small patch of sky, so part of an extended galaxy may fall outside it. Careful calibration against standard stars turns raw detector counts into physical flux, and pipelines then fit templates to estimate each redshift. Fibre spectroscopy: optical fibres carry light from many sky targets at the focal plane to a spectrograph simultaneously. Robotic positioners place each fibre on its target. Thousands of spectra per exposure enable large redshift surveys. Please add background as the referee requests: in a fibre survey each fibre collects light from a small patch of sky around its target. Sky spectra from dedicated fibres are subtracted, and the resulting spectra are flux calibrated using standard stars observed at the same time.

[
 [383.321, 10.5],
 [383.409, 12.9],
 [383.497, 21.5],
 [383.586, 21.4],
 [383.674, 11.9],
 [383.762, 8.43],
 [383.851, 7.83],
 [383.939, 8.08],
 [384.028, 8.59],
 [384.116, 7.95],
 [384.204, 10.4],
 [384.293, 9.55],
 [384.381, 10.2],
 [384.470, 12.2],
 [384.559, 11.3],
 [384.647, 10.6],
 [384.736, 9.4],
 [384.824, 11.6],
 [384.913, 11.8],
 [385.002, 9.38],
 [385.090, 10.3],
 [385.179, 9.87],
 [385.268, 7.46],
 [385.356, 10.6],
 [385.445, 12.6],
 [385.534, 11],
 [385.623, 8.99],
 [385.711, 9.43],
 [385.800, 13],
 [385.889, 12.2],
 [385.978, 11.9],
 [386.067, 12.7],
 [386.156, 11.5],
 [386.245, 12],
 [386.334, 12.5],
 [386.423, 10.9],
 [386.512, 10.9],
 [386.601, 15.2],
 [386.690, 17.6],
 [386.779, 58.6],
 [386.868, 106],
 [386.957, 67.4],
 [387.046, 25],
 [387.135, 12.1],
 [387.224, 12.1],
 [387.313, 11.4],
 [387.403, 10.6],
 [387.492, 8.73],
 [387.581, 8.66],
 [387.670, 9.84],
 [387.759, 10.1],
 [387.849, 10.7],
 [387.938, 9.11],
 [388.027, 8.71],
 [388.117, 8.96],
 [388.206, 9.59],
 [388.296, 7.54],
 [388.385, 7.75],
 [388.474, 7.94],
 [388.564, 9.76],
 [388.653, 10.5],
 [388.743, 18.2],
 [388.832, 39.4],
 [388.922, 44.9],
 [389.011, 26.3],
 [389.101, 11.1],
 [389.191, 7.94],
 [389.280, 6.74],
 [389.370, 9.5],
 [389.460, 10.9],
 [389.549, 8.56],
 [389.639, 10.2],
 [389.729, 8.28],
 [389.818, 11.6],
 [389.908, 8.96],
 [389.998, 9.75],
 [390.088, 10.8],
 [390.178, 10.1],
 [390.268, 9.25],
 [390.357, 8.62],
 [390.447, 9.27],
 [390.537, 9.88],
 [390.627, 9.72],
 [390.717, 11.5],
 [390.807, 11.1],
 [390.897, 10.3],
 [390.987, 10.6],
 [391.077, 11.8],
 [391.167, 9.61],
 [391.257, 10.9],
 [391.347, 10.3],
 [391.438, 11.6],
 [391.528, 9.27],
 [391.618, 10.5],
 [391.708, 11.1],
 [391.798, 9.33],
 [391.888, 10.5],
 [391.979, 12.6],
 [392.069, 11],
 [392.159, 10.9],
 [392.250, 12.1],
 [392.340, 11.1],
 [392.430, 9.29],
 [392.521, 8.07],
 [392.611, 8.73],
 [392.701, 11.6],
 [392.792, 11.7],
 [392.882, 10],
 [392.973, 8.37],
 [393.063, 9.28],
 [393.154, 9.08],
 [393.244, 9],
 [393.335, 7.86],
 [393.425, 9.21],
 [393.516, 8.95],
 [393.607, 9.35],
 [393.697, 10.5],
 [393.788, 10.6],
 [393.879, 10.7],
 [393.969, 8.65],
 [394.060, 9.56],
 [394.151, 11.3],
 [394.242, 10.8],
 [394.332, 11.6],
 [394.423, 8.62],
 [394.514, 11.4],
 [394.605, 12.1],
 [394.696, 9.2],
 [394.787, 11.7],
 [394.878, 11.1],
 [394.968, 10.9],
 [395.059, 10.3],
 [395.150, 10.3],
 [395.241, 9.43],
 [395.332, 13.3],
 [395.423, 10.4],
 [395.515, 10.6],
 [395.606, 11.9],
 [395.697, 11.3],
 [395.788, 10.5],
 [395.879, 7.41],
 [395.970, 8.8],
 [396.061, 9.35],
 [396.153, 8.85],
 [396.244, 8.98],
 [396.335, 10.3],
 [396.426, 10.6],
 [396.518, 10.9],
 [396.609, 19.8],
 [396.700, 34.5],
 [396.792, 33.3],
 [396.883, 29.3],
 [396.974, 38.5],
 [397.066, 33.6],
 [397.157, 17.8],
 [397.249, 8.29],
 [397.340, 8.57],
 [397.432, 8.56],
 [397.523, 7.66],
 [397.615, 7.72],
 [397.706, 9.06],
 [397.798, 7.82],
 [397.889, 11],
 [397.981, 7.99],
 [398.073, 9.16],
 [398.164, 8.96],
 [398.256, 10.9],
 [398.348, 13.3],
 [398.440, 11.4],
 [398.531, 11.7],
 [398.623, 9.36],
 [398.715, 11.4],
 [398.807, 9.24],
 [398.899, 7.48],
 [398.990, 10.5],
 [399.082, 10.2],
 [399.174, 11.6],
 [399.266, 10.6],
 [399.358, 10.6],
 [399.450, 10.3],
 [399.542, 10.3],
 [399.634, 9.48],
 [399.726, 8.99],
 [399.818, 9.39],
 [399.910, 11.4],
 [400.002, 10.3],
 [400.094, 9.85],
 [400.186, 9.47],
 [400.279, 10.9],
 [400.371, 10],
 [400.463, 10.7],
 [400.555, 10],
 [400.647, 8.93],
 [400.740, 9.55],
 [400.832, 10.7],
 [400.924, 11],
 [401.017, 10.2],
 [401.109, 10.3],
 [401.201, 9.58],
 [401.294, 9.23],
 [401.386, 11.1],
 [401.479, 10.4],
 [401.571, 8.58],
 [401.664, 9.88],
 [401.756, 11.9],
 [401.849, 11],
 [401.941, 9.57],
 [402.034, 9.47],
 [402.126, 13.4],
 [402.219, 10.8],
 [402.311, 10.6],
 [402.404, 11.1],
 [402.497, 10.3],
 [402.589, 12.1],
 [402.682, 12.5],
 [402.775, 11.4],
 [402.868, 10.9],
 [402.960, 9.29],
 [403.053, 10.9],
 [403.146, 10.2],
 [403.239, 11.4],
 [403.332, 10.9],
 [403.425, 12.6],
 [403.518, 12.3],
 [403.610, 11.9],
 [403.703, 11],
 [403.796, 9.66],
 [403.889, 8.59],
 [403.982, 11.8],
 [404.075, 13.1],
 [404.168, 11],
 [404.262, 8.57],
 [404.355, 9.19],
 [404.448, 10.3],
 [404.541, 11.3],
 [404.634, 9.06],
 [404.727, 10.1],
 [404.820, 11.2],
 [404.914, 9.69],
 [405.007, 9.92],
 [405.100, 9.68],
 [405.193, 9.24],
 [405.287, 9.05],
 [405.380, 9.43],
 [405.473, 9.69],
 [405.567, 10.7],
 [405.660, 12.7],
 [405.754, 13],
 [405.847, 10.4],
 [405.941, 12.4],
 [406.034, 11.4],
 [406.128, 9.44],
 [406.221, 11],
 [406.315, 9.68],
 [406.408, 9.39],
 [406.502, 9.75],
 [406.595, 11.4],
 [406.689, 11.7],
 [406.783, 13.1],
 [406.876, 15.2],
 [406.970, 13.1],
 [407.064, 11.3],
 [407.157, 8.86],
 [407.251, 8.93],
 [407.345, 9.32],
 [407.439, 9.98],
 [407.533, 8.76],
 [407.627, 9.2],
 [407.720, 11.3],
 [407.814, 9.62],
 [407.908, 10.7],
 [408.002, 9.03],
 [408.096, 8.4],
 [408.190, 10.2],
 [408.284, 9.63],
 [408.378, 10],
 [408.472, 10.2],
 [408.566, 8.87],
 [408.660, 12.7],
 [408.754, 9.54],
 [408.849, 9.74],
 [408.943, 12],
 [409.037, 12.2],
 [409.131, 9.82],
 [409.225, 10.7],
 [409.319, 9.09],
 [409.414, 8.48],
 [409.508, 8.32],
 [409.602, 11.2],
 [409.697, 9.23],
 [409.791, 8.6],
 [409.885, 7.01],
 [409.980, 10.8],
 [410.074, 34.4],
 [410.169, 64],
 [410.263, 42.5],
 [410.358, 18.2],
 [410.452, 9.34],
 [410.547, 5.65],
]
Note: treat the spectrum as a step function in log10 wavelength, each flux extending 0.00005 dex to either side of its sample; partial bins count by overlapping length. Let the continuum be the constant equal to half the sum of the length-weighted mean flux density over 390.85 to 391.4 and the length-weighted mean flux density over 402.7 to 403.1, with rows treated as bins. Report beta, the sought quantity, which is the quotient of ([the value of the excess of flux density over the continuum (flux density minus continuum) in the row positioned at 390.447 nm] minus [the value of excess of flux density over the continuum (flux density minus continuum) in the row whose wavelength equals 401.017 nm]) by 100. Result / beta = -0.01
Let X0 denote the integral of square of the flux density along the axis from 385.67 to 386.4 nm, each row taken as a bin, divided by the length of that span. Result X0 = 142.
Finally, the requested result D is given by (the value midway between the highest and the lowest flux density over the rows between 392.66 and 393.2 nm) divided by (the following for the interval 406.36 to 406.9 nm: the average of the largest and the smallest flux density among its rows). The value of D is 0.82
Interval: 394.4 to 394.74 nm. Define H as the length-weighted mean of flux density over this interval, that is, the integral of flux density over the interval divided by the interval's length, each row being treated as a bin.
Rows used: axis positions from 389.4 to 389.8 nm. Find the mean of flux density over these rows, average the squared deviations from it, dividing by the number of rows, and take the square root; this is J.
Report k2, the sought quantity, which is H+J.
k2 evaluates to 11.5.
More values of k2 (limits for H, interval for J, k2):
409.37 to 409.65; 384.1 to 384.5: 10.7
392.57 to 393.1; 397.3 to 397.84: 10.5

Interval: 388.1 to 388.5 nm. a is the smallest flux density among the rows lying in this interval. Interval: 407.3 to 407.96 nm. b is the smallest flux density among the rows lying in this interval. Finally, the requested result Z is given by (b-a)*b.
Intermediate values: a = 7.54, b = 8.76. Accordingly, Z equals 11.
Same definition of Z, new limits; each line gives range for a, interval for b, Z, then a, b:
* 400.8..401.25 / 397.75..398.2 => -14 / 9.58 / 7.82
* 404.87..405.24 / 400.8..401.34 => 0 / 9.24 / 9.23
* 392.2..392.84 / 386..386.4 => 39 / 8.07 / 11.5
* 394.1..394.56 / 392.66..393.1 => -2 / 8.62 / 8.37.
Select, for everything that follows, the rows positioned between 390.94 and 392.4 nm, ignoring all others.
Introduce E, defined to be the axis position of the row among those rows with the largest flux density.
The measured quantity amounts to 391.979 nm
